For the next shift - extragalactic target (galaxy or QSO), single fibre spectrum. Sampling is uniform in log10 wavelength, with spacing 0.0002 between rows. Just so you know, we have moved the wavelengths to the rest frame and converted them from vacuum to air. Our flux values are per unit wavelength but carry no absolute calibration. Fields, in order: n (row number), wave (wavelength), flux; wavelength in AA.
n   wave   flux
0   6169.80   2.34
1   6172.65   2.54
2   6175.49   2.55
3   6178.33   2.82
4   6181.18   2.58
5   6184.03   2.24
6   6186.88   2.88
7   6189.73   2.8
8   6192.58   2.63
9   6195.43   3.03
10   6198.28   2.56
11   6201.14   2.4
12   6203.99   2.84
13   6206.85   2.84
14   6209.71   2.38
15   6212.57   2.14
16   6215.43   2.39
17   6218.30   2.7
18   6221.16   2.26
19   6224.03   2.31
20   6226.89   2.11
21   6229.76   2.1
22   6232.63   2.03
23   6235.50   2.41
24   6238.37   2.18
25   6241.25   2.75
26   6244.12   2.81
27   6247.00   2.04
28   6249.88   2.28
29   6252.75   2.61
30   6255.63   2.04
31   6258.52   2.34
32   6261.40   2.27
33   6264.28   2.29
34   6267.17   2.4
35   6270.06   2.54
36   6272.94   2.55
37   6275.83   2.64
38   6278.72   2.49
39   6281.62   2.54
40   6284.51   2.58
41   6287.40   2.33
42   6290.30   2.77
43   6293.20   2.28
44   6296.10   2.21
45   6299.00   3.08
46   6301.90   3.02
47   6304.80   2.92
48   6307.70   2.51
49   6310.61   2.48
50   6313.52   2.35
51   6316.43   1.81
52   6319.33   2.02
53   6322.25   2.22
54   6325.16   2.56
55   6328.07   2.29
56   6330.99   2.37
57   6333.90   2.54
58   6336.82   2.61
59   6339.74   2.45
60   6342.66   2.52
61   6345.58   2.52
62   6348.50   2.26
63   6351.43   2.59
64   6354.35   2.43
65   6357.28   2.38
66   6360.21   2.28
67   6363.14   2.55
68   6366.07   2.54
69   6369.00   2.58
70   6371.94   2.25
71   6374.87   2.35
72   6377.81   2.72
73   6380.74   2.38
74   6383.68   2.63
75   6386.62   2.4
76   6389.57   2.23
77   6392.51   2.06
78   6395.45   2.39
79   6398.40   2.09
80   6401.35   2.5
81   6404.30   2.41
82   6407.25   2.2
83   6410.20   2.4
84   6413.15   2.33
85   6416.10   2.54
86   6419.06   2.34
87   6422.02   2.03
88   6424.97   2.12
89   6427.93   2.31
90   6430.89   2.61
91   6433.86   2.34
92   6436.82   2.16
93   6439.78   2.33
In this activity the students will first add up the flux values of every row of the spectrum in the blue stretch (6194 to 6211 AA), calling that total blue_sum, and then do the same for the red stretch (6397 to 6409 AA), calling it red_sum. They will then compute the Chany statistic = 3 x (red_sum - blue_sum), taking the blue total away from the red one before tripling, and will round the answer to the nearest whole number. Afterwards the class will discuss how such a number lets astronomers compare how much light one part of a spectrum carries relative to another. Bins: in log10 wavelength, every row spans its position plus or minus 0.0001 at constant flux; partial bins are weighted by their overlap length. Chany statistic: -21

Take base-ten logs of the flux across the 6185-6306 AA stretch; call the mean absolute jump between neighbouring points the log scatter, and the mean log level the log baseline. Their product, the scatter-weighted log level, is 0.0172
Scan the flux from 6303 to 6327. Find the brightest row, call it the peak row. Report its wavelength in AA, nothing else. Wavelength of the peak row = 6304.80 AA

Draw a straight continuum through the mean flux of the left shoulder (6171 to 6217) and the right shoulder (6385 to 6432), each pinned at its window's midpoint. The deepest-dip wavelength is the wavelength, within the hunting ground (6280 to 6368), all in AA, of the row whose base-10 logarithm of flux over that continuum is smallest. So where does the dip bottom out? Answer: 6316.43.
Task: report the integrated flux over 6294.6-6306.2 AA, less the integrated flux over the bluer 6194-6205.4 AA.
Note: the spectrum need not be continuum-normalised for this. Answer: 1.7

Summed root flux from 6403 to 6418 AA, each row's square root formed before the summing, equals 7.7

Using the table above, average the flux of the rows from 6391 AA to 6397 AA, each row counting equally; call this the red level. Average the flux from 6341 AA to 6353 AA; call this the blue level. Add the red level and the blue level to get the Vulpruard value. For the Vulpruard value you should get 4.70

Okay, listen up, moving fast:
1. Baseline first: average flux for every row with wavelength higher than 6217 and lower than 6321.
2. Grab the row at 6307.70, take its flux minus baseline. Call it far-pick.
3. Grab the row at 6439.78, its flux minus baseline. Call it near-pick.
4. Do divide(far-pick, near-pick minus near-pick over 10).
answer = -1.2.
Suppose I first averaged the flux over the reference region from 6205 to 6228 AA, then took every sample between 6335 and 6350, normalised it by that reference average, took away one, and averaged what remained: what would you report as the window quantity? 0.03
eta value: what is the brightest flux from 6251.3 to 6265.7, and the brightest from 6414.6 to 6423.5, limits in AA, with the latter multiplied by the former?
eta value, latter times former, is 6.6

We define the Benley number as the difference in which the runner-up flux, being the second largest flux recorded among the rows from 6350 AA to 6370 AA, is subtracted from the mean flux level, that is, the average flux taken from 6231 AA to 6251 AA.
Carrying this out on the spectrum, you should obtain -0.22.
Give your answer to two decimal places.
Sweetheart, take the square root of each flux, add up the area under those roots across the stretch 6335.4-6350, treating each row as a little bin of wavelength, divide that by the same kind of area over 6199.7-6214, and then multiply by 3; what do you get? 3.04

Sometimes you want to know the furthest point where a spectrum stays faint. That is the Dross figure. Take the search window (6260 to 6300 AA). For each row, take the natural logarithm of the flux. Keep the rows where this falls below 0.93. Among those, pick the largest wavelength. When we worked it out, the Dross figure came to 6296.10 AA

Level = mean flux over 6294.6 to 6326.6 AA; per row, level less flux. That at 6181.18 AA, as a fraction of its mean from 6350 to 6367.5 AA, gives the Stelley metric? -12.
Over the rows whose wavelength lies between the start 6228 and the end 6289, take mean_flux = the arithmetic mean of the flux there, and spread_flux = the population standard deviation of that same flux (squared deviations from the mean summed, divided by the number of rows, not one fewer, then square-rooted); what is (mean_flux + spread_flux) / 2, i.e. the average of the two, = 1.31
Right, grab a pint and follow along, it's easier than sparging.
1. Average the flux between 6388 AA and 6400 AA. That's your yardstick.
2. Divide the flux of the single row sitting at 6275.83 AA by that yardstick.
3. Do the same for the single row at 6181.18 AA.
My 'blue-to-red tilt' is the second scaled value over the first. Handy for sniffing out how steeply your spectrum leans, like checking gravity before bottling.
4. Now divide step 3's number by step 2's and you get 0.98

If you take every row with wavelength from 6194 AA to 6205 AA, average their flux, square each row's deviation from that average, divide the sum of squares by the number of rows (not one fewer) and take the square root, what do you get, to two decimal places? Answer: 0.24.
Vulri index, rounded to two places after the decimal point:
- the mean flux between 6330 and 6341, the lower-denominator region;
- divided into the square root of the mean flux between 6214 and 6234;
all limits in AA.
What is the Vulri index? 0.60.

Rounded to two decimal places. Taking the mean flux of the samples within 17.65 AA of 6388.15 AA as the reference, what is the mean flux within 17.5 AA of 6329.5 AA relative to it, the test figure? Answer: 0.99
